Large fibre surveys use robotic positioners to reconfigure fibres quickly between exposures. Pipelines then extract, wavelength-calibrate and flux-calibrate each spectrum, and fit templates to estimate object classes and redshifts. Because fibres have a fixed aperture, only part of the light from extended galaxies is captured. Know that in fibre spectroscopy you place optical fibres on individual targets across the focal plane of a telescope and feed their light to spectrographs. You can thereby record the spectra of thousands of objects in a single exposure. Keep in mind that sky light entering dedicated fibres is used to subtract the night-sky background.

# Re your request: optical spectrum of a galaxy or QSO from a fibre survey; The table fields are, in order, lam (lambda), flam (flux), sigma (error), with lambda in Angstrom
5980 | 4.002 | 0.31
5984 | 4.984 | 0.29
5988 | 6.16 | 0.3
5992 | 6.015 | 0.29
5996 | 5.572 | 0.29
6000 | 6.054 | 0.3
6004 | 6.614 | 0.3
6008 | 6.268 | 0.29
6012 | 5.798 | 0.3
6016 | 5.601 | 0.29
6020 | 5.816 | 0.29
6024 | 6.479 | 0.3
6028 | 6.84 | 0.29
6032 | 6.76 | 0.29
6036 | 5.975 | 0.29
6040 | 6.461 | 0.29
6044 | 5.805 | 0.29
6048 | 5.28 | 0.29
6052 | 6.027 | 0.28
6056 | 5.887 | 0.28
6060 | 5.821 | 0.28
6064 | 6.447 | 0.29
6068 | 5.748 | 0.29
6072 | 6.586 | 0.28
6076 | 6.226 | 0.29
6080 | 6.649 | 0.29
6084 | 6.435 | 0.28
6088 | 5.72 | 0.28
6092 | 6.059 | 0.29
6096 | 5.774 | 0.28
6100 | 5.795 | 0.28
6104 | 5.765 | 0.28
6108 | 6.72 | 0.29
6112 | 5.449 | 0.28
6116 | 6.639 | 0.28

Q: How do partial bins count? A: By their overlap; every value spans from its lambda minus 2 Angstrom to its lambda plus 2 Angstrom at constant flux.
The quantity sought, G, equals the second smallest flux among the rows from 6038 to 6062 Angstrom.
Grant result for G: 5.805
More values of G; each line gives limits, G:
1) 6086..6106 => 5.765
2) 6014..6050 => 5.601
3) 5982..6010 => 5.572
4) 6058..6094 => 5.748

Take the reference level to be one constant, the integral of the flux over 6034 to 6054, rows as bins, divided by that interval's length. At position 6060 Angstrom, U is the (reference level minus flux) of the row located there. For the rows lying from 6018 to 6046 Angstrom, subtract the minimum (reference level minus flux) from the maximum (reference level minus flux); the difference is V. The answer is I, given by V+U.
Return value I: 1.1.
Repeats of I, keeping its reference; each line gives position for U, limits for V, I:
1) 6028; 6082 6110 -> 0.1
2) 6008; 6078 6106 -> 0.6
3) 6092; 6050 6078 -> 0.7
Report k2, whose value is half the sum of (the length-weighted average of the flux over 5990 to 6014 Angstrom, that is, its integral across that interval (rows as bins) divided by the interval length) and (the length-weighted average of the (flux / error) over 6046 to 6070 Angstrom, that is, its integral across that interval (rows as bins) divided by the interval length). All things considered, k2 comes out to 13.3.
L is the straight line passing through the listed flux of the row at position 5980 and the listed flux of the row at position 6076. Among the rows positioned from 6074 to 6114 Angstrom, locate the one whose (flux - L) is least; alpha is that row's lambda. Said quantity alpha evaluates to 6112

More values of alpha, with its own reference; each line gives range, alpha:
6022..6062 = 6048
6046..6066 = 6048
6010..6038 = 6036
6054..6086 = 6068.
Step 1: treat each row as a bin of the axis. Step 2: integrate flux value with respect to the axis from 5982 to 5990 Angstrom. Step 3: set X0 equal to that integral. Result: 44.6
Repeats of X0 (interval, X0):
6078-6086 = 52.3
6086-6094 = 47.1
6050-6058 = 47.7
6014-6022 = 45.7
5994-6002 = 46.5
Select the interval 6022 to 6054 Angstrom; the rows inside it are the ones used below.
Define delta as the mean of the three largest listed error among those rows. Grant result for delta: 0.2933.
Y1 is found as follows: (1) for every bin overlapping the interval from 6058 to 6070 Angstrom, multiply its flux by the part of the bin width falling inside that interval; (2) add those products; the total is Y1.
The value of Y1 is 72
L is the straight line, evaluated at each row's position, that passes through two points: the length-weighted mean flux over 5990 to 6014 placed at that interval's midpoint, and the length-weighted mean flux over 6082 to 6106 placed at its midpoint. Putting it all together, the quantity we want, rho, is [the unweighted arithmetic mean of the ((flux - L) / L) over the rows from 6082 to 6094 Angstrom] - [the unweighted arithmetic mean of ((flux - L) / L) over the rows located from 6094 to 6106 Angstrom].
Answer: 0.047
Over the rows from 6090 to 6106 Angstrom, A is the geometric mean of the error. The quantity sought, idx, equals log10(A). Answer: -0.549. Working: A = 0.282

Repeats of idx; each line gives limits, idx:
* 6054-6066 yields -0.548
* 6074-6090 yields -0.545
